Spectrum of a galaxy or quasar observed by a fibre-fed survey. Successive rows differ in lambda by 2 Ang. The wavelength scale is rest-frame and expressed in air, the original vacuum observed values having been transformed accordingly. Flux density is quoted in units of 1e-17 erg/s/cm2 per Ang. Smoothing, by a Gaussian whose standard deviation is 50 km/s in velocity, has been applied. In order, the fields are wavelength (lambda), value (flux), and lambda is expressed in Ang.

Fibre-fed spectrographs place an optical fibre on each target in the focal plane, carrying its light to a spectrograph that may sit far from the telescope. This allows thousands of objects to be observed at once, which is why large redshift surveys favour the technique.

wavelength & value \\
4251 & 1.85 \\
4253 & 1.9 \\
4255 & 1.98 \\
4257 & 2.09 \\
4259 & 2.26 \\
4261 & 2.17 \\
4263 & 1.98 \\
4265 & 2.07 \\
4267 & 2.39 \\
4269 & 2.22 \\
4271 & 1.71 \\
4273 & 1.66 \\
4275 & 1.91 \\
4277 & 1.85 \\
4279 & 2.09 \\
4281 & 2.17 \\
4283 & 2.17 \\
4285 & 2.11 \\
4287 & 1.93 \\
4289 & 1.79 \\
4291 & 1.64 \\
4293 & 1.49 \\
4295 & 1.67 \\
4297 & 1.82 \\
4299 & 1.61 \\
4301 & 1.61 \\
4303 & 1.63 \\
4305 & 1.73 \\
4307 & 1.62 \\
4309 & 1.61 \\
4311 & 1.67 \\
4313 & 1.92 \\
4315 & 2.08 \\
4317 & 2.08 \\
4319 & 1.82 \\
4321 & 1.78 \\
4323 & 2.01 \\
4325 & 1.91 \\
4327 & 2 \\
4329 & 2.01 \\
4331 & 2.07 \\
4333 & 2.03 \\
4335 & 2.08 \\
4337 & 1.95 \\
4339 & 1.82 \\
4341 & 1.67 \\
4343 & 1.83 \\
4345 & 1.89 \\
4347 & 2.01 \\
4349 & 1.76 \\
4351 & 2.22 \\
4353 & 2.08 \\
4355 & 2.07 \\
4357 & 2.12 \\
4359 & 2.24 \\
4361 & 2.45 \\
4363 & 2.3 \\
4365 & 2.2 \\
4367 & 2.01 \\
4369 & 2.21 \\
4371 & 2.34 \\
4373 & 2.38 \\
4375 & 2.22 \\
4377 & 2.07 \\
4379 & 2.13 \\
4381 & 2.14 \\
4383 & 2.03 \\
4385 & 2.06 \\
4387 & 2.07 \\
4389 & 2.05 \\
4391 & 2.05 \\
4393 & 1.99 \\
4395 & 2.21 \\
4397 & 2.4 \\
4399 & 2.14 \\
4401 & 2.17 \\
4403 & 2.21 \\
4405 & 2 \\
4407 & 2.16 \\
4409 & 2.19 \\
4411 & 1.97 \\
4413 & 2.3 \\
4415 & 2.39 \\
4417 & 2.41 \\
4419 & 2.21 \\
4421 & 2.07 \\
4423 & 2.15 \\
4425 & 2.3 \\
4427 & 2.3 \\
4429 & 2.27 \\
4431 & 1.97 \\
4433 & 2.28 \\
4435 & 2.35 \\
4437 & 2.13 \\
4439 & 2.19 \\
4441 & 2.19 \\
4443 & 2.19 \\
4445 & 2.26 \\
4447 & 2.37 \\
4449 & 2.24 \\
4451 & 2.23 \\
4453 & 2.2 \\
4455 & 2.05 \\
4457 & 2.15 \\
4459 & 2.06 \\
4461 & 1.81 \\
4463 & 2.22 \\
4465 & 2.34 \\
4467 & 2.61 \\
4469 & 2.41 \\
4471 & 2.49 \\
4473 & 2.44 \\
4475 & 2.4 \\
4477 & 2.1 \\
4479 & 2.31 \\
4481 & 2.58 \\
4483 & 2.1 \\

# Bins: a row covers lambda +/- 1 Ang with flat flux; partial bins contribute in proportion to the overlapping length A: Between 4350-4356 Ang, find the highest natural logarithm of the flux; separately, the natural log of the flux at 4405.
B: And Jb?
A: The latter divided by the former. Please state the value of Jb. 0.87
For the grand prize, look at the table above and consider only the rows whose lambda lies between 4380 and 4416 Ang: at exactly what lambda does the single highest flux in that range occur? 4397 Ang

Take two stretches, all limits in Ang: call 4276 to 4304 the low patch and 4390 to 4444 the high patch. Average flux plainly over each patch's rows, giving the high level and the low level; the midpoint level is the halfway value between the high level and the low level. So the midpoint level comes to 2.01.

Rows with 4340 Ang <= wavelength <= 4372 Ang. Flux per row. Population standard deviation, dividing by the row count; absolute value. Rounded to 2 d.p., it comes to 0.21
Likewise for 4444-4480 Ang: 0.18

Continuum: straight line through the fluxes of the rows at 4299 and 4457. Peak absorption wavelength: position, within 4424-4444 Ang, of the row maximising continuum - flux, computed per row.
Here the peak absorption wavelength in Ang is 4431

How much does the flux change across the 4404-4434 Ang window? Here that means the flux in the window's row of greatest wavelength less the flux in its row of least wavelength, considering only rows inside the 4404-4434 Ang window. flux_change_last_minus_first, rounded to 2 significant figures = 0.28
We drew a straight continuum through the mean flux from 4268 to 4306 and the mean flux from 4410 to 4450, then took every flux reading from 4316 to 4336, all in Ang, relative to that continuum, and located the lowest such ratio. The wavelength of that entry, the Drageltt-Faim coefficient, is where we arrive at 4321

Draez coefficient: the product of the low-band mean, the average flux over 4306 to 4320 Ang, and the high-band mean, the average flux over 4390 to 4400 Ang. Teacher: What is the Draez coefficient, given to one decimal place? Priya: 3.9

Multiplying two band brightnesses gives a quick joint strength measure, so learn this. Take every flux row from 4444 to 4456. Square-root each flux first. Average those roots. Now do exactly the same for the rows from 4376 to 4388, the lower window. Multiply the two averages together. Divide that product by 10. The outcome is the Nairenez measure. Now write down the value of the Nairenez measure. 0.215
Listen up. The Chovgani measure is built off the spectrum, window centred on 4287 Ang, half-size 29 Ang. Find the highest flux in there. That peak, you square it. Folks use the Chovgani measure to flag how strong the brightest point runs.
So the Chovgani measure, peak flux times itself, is 5.71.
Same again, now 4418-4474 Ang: 6.81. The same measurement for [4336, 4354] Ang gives 4.93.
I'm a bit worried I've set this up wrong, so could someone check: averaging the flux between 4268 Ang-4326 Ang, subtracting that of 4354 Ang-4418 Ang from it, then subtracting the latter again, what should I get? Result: -2.52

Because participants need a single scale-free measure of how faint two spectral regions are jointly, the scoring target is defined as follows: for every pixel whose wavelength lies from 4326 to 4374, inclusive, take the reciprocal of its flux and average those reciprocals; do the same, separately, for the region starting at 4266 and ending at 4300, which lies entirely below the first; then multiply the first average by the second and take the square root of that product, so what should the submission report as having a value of 0.511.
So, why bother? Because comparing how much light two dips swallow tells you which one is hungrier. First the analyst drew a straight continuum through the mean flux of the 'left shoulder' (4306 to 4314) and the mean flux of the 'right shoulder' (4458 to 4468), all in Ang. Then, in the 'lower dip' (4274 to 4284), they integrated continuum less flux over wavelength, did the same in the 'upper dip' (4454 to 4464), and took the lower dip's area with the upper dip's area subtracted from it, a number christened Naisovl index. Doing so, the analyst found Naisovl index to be -5.7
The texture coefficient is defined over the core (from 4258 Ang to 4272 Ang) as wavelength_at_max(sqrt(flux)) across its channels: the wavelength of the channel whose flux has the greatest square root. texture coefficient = 4267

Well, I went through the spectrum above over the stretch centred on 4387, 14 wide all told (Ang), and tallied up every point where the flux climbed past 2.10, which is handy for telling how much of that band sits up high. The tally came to 1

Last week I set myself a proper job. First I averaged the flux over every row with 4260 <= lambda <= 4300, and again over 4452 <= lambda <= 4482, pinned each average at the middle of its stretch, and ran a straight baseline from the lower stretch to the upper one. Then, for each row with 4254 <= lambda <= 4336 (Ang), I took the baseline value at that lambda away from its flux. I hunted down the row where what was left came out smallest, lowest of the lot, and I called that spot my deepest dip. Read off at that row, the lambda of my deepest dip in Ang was 4293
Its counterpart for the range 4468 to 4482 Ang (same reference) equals 4477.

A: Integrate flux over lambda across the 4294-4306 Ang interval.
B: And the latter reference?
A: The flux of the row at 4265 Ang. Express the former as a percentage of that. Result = 973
